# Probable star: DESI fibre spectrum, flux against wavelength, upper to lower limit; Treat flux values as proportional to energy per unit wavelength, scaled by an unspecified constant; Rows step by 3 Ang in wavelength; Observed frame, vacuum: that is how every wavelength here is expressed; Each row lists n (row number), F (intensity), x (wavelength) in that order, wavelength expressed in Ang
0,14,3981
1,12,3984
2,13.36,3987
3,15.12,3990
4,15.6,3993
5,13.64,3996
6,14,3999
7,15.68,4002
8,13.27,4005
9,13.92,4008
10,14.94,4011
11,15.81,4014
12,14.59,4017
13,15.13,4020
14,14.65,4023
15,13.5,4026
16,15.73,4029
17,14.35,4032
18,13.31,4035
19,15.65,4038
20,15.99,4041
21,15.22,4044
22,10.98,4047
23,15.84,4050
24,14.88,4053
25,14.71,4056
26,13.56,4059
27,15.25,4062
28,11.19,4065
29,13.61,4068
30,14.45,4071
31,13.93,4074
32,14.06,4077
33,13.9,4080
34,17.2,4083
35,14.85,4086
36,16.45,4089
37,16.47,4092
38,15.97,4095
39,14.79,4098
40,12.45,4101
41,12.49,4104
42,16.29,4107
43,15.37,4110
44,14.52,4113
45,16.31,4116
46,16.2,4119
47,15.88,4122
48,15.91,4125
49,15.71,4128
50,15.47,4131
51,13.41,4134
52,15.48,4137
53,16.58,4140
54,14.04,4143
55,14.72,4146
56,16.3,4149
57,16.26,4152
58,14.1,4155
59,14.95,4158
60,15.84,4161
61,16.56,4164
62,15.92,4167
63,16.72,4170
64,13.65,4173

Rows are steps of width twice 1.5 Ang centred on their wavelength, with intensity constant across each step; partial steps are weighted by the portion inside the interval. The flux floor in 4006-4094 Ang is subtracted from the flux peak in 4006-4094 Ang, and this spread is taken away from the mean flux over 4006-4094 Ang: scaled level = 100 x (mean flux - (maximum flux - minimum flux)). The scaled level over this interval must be 840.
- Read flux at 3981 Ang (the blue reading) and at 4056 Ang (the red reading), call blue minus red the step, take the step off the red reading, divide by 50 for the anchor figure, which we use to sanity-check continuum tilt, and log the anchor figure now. 0.308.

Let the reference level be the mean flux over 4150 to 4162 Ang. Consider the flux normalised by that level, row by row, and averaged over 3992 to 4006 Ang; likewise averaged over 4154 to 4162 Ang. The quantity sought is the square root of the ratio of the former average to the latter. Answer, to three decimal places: 0.982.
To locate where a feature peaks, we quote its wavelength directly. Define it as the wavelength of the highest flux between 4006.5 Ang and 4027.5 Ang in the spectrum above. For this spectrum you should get 4014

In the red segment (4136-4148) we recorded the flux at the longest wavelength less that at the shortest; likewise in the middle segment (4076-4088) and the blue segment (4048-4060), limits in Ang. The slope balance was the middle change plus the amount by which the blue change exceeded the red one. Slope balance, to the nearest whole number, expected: -1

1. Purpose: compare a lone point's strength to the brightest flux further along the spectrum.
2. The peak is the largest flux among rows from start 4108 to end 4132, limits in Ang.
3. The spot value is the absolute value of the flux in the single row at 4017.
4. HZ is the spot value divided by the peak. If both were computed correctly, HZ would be 0.89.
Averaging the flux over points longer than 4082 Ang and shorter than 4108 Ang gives 15.2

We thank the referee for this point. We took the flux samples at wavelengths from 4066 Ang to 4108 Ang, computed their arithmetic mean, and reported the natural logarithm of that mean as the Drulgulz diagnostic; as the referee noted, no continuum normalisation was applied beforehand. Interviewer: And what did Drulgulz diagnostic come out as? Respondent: 2.69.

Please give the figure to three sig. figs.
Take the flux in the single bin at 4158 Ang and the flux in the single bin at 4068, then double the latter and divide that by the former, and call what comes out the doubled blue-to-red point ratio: 1.82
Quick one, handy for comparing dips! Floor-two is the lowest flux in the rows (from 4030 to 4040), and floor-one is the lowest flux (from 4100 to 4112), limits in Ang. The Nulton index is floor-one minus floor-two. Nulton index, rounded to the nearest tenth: -0.9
